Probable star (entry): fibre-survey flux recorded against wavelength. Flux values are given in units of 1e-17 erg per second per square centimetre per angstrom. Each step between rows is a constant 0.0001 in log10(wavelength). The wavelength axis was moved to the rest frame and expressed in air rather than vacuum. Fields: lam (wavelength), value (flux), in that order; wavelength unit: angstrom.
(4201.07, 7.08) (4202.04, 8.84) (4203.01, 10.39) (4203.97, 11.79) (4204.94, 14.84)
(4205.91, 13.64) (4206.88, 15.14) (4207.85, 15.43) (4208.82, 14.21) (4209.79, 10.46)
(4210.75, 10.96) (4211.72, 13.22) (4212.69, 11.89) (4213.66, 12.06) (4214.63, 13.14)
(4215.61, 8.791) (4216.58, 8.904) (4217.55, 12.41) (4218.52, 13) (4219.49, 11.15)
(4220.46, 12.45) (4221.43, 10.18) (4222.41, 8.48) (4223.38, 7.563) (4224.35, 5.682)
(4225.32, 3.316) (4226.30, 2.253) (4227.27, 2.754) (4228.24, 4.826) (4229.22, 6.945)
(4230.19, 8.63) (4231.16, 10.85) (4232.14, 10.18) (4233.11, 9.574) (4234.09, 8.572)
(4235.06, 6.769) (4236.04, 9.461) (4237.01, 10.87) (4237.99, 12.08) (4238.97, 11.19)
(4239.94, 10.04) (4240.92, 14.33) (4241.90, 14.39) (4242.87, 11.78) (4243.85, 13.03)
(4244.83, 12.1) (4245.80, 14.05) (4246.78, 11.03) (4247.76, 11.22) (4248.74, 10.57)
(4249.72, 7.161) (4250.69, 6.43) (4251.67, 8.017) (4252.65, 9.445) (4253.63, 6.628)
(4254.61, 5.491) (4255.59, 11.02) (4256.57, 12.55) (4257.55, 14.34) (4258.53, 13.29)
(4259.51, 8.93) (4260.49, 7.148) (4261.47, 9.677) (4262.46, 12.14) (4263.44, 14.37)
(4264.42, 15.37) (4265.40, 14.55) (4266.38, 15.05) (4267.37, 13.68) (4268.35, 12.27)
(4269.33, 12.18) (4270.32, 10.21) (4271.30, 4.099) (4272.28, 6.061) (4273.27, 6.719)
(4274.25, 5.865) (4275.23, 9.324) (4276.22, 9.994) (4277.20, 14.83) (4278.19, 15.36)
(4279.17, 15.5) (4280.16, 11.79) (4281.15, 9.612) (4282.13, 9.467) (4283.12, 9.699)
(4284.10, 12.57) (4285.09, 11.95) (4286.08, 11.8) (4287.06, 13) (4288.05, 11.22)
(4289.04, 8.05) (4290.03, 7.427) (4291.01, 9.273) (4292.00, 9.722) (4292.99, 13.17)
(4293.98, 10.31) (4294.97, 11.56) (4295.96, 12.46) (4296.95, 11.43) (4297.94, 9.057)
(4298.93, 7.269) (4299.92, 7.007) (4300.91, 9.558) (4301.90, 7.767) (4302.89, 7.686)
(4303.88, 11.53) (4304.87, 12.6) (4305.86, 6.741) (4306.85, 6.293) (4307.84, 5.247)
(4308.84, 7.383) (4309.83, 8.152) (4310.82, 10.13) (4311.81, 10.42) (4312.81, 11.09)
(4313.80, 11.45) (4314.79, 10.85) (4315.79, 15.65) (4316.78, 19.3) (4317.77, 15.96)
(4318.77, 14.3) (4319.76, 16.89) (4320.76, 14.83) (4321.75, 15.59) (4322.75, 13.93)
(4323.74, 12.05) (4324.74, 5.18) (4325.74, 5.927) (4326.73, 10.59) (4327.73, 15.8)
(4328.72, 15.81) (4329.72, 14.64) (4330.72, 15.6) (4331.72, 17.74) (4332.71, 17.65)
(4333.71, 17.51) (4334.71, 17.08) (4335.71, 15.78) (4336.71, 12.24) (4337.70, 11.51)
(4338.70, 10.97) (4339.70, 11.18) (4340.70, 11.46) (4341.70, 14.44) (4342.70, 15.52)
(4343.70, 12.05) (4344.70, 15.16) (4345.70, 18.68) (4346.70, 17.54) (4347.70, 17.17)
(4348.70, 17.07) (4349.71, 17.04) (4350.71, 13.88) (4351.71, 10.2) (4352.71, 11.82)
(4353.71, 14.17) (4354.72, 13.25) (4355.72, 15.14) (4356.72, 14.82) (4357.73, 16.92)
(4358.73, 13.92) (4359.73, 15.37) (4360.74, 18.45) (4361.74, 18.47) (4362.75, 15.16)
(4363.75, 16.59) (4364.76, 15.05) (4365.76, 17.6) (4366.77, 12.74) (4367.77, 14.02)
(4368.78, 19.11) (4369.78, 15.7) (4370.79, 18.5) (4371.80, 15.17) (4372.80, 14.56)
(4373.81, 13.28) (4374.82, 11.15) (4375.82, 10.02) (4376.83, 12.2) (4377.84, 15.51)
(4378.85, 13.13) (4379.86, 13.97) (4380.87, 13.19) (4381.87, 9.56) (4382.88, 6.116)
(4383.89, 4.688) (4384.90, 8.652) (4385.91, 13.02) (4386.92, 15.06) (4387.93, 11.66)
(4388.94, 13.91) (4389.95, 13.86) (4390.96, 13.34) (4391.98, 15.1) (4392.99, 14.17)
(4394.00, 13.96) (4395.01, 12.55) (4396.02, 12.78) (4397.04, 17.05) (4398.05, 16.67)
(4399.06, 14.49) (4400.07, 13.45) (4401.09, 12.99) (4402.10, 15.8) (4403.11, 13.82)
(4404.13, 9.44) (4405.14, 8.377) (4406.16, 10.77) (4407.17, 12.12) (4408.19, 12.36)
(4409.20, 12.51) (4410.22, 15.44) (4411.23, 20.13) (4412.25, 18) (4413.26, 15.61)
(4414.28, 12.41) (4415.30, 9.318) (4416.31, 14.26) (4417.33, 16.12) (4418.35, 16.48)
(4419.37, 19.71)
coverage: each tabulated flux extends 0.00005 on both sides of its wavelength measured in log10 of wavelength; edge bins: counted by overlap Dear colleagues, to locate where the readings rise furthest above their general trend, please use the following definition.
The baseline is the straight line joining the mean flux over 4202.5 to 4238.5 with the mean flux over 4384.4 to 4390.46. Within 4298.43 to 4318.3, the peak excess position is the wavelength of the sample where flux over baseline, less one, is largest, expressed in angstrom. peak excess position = 4316.78 angstrom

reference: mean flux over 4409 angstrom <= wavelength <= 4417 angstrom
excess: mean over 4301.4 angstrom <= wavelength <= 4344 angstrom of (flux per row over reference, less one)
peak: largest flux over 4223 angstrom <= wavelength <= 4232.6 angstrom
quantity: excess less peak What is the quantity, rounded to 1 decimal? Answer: -11.0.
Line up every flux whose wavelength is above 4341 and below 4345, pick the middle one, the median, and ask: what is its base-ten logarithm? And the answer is 1.17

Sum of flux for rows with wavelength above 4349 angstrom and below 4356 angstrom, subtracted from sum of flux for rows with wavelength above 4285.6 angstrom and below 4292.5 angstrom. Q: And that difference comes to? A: -25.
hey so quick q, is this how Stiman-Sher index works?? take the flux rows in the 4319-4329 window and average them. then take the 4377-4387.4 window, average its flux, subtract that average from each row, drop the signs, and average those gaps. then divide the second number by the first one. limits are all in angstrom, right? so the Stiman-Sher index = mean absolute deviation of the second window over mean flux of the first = 0.255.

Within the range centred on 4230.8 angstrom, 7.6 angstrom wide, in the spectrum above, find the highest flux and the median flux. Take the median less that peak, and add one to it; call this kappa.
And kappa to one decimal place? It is -1.2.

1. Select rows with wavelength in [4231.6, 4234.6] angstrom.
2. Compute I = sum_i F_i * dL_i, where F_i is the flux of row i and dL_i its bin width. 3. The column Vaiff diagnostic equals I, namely 28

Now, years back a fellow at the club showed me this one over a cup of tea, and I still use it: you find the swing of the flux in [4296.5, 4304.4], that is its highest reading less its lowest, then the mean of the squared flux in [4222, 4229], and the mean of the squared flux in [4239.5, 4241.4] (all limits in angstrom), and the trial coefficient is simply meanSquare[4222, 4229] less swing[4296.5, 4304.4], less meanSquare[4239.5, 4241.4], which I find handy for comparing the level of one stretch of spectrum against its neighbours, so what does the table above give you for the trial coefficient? -128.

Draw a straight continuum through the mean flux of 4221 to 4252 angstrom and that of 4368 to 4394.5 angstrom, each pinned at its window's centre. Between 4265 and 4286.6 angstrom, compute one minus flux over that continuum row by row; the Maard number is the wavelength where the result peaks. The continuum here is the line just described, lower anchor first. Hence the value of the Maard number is 4271.30 angstrom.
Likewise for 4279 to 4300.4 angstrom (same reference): 4299.92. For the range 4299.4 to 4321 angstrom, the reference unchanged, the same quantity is 4307.84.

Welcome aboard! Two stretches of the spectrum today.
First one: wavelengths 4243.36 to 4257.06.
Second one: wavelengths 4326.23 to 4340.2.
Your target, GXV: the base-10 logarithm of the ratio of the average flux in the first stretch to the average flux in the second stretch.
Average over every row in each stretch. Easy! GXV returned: -0.17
